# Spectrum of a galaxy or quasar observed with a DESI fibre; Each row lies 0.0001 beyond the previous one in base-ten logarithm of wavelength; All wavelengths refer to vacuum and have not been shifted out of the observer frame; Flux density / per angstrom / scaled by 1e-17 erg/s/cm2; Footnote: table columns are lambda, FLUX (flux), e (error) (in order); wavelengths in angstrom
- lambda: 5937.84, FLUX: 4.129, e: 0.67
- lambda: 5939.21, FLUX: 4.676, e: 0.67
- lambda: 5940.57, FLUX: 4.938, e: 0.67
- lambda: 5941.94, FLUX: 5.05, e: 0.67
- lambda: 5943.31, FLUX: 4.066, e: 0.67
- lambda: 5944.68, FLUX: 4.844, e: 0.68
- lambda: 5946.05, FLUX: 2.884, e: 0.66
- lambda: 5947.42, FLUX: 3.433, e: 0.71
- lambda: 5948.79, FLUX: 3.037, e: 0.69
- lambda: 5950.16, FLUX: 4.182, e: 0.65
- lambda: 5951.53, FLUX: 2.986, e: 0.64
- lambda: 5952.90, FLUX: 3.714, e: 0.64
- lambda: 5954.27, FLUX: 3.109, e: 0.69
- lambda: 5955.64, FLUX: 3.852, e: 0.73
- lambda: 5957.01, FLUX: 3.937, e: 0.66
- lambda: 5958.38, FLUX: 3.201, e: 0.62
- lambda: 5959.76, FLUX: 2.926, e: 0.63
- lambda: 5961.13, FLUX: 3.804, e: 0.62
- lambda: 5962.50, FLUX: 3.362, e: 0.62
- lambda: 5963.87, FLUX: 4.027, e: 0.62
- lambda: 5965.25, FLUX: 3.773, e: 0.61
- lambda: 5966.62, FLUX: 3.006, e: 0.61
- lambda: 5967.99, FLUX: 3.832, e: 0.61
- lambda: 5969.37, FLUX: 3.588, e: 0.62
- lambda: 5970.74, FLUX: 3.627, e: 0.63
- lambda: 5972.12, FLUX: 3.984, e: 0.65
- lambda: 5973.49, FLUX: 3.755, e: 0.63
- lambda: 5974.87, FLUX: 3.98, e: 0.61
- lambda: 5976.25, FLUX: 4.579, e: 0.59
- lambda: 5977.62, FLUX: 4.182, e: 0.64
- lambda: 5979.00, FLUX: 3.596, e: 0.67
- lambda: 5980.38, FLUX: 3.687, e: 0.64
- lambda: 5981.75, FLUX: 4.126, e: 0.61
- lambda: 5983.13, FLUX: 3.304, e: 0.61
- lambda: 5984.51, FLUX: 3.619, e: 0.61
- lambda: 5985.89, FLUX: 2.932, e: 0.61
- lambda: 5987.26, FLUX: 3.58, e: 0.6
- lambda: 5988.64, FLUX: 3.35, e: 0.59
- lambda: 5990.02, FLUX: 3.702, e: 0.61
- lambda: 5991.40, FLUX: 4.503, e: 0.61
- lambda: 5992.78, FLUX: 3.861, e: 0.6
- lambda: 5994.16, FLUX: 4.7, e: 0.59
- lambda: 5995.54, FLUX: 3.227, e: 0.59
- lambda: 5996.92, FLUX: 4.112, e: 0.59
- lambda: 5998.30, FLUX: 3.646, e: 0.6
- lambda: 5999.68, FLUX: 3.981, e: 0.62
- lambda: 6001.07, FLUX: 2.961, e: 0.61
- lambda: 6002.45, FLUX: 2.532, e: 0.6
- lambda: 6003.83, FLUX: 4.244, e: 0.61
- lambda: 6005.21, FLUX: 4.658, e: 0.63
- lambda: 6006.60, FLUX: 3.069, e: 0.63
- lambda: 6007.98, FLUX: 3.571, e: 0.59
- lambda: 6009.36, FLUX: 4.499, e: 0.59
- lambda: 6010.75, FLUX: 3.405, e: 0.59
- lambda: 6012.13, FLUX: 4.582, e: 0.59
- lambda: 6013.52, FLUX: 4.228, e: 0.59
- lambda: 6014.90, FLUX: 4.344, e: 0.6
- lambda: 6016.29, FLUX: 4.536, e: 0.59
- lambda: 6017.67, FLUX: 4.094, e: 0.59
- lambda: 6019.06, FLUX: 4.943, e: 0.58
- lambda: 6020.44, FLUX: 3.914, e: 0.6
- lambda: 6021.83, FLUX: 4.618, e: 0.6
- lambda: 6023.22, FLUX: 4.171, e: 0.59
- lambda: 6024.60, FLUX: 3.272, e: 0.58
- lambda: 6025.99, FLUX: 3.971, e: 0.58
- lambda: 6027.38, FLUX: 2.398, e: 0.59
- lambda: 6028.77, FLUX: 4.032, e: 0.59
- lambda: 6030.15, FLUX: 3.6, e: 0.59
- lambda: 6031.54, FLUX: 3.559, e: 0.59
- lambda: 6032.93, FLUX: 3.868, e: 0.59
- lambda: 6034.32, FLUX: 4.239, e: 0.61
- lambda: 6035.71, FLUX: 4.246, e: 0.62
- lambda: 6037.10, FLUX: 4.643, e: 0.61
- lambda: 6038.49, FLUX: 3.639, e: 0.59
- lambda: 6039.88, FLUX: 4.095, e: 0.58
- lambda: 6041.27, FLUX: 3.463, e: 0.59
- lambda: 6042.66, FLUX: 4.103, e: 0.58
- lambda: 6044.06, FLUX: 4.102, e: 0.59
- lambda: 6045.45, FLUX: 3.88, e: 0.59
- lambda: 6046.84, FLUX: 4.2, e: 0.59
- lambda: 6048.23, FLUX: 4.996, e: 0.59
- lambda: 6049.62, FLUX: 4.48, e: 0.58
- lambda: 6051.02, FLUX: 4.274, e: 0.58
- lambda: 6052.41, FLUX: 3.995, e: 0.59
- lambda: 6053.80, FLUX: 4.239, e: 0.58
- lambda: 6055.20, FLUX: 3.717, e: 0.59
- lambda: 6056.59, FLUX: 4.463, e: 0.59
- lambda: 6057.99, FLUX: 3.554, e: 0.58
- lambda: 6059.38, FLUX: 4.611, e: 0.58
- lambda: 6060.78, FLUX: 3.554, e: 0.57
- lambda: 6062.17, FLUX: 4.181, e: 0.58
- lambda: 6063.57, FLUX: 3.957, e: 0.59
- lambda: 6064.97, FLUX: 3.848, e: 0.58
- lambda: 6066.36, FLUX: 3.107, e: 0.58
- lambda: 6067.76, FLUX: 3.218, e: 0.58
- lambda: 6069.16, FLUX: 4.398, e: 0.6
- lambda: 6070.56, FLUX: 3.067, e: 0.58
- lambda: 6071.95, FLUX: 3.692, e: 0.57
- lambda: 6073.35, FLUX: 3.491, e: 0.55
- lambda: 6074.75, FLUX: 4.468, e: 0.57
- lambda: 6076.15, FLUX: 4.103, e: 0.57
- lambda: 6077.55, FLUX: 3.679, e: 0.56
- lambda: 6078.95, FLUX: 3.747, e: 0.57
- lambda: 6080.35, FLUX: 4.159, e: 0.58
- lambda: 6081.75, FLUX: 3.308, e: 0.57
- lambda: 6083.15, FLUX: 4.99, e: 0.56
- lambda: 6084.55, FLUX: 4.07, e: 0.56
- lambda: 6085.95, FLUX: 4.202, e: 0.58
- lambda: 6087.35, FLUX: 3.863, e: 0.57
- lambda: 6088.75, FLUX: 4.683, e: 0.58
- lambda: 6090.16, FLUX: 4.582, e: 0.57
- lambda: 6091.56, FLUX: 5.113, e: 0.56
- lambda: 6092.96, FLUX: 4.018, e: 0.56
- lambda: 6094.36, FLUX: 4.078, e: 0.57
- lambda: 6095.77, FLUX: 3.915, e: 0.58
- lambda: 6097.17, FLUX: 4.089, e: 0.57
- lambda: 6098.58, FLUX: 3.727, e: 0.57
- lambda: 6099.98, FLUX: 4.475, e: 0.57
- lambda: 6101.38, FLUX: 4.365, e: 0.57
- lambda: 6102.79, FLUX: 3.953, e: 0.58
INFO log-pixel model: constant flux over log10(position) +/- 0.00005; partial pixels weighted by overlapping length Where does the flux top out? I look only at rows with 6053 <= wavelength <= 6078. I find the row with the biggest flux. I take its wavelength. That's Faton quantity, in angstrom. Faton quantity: 6059.38 angstrom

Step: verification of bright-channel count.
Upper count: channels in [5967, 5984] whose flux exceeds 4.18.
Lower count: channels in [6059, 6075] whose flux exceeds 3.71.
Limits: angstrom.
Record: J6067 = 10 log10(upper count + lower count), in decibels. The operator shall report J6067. 9.0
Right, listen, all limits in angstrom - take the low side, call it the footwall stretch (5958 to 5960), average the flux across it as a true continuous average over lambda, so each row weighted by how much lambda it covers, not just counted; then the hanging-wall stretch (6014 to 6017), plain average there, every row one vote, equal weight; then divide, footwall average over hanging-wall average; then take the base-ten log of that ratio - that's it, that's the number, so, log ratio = -0.16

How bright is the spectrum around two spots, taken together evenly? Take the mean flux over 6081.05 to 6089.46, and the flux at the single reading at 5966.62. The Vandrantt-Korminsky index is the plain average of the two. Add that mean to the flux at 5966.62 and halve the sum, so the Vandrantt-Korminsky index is 3.6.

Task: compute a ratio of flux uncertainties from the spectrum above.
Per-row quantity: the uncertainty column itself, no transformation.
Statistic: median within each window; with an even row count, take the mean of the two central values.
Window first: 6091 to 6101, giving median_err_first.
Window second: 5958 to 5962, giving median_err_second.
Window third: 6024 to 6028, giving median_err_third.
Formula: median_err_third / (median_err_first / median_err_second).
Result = 0.63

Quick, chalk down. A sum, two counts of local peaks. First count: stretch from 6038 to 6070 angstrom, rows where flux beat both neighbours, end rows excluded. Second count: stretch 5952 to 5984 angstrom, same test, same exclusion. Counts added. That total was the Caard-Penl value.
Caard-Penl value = 14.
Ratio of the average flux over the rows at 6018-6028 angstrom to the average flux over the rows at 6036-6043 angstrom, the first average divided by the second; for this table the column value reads 0.98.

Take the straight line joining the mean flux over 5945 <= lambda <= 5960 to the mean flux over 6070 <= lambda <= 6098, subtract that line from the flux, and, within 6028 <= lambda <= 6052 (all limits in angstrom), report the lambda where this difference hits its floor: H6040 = 6041.27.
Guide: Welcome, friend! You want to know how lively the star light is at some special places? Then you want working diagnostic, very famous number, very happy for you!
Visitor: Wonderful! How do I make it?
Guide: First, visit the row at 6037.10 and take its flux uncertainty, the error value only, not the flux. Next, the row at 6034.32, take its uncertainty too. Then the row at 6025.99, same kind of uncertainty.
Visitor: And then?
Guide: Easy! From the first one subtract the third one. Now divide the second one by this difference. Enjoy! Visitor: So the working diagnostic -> 20.3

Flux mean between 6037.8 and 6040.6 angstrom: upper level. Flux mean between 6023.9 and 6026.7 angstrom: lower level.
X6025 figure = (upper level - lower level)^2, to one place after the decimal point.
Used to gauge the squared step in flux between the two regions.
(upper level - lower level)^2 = 0.1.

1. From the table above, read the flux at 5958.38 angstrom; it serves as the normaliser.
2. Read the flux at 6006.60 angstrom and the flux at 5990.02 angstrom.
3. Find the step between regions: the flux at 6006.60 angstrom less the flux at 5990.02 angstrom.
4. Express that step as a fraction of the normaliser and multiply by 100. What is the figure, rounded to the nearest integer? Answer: -20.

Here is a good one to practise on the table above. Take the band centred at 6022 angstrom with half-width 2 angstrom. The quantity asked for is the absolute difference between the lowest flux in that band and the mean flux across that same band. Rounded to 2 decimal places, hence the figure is 0.32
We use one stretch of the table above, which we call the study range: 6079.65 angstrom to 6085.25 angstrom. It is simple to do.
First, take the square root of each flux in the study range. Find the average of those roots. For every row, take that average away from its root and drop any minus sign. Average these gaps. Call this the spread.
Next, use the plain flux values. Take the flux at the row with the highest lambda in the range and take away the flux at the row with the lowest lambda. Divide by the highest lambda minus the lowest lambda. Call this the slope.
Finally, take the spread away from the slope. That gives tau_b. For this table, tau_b -0.1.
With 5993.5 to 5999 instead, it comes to -0.4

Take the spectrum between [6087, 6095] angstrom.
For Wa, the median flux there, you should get 4.3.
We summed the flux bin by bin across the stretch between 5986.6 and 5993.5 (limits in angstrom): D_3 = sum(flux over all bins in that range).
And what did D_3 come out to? 19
